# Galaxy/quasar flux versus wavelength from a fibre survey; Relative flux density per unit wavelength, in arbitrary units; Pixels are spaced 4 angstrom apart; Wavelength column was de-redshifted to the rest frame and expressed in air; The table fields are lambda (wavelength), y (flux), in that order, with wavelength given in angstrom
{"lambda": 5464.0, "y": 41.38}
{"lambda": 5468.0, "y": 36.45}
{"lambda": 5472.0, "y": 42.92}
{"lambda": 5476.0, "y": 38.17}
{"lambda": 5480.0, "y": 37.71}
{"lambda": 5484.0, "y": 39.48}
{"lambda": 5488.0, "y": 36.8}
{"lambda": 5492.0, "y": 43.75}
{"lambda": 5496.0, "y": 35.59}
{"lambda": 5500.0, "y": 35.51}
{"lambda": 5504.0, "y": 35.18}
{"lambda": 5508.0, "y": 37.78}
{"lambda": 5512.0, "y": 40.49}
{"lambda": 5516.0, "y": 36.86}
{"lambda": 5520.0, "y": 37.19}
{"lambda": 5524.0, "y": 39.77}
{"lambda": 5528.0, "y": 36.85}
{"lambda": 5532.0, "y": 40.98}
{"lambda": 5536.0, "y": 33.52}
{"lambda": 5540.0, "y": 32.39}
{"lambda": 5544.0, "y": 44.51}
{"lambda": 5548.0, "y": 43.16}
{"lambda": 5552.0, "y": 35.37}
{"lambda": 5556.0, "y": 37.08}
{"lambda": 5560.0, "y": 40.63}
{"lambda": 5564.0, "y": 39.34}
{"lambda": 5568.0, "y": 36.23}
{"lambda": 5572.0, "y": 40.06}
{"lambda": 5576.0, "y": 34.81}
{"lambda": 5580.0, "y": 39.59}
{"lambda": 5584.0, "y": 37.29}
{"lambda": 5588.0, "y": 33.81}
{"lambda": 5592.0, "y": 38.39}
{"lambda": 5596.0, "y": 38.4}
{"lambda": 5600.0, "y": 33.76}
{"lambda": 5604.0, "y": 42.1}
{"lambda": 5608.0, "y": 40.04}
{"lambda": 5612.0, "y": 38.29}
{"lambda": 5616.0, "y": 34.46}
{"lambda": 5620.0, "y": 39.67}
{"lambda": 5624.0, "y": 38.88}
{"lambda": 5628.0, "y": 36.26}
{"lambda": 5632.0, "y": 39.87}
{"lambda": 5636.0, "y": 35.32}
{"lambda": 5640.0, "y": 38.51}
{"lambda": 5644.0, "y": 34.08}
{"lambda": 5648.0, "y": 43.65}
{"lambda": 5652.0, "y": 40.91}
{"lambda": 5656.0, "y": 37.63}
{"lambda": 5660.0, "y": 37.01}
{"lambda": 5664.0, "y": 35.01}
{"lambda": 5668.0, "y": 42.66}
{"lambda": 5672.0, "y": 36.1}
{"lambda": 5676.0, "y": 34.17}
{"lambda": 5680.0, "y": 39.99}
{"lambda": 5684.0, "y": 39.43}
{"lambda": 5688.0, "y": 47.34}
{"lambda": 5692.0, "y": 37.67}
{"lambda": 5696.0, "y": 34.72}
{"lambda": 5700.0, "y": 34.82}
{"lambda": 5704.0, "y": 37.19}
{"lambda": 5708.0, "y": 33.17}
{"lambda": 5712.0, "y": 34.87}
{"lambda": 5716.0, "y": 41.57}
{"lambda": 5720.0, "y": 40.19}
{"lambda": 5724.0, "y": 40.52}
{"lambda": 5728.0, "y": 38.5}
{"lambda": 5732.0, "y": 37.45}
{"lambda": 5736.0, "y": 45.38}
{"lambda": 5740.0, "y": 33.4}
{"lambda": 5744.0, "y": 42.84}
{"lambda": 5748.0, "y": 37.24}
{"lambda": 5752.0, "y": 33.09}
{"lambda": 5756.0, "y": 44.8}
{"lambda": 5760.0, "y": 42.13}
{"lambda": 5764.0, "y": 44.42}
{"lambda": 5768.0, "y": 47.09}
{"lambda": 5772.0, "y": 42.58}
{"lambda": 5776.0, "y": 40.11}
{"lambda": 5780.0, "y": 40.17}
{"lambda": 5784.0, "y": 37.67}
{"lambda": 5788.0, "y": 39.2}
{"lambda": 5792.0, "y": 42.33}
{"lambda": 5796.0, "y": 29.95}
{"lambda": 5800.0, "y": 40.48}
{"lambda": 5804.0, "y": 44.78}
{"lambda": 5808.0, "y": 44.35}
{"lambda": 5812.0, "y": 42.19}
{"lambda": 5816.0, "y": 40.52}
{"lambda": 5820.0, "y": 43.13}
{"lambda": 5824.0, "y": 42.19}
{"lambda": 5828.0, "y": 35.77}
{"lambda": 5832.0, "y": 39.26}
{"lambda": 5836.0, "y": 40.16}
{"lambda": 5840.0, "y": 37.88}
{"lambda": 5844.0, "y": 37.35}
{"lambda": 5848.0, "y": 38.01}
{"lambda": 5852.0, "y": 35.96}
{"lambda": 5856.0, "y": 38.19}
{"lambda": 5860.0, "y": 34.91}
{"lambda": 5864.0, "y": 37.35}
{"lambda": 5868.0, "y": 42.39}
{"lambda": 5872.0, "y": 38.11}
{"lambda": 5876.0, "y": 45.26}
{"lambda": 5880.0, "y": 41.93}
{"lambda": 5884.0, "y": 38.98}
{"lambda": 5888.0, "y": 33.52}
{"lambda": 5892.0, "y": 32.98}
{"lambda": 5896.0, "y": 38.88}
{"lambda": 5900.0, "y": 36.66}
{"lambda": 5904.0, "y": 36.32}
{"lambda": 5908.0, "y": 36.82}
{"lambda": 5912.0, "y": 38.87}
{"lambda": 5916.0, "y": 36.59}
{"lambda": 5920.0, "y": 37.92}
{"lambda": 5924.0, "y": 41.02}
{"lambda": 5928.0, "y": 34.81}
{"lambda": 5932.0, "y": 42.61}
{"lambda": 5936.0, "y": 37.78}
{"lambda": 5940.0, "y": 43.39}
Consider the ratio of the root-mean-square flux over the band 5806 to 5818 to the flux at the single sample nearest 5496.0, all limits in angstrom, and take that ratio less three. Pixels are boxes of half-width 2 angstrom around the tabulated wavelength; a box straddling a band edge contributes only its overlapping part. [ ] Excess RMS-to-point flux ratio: -1.81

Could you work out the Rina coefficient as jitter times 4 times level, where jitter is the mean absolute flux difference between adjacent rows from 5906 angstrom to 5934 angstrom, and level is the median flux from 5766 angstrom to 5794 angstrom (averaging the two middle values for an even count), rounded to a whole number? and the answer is 610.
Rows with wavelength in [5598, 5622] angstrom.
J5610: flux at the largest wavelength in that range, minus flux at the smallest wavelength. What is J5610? 6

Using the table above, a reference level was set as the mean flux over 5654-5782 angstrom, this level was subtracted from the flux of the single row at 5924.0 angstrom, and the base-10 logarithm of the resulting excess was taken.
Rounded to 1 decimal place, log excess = 0.3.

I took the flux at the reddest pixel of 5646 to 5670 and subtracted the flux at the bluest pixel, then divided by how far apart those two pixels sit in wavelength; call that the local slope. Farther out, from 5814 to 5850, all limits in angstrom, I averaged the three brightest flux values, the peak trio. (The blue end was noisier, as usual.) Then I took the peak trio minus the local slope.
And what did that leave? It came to 42.0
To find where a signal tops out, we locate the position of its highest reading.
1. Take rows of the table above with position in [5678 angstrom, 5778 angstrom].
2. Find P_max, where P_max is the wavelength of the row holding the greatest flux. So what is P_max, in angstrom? 5688.0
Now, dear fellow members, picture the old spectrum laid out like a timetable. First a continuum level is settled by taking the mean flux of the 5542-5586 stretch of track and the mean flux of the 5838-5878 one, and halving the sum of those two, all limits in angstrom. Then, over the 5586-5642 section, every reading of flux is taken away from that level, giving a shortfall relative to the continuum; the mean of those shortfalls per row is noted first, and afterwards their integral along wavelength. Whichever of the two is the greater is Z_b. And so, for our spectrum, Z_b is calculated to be 58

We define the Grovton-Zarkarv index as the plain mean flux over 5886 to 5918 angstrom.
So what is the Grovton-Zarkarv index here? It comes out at 36.3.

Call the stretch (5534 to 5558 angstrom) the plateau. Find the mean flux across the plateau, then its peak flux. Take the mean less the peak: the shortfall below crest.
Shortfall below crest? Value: -6.8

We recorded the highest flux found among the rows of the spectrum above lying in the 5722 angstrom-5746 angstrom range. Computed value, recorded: 45.38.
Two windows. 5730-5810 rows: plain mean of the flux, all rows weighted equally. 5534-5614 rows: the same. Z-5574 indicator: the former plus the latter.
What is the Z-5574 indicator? 78.4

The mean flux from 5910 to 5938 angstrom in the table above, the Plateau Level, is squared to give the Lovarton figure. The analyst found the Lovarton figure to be 1483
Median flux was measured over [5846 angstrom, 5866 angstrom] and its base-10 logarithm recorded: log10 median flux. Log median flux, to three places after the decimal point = 1.572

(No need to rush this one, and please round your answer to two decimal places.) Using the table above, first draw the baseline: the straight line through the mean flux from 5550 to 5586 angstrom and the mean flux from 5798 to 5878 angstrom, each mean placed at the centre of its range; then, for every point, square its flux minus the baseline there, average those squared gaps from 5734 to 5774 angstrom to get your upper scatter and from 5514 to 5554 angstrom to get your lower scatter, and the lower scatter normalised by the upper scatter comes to 0.55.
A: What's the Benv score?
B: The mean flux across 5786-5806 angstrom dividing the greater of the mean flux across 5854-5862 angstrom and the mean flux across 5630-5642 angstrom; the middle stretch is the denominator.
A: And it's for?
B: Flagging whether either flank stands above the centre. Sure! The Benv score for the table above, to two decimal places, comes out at 0.96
